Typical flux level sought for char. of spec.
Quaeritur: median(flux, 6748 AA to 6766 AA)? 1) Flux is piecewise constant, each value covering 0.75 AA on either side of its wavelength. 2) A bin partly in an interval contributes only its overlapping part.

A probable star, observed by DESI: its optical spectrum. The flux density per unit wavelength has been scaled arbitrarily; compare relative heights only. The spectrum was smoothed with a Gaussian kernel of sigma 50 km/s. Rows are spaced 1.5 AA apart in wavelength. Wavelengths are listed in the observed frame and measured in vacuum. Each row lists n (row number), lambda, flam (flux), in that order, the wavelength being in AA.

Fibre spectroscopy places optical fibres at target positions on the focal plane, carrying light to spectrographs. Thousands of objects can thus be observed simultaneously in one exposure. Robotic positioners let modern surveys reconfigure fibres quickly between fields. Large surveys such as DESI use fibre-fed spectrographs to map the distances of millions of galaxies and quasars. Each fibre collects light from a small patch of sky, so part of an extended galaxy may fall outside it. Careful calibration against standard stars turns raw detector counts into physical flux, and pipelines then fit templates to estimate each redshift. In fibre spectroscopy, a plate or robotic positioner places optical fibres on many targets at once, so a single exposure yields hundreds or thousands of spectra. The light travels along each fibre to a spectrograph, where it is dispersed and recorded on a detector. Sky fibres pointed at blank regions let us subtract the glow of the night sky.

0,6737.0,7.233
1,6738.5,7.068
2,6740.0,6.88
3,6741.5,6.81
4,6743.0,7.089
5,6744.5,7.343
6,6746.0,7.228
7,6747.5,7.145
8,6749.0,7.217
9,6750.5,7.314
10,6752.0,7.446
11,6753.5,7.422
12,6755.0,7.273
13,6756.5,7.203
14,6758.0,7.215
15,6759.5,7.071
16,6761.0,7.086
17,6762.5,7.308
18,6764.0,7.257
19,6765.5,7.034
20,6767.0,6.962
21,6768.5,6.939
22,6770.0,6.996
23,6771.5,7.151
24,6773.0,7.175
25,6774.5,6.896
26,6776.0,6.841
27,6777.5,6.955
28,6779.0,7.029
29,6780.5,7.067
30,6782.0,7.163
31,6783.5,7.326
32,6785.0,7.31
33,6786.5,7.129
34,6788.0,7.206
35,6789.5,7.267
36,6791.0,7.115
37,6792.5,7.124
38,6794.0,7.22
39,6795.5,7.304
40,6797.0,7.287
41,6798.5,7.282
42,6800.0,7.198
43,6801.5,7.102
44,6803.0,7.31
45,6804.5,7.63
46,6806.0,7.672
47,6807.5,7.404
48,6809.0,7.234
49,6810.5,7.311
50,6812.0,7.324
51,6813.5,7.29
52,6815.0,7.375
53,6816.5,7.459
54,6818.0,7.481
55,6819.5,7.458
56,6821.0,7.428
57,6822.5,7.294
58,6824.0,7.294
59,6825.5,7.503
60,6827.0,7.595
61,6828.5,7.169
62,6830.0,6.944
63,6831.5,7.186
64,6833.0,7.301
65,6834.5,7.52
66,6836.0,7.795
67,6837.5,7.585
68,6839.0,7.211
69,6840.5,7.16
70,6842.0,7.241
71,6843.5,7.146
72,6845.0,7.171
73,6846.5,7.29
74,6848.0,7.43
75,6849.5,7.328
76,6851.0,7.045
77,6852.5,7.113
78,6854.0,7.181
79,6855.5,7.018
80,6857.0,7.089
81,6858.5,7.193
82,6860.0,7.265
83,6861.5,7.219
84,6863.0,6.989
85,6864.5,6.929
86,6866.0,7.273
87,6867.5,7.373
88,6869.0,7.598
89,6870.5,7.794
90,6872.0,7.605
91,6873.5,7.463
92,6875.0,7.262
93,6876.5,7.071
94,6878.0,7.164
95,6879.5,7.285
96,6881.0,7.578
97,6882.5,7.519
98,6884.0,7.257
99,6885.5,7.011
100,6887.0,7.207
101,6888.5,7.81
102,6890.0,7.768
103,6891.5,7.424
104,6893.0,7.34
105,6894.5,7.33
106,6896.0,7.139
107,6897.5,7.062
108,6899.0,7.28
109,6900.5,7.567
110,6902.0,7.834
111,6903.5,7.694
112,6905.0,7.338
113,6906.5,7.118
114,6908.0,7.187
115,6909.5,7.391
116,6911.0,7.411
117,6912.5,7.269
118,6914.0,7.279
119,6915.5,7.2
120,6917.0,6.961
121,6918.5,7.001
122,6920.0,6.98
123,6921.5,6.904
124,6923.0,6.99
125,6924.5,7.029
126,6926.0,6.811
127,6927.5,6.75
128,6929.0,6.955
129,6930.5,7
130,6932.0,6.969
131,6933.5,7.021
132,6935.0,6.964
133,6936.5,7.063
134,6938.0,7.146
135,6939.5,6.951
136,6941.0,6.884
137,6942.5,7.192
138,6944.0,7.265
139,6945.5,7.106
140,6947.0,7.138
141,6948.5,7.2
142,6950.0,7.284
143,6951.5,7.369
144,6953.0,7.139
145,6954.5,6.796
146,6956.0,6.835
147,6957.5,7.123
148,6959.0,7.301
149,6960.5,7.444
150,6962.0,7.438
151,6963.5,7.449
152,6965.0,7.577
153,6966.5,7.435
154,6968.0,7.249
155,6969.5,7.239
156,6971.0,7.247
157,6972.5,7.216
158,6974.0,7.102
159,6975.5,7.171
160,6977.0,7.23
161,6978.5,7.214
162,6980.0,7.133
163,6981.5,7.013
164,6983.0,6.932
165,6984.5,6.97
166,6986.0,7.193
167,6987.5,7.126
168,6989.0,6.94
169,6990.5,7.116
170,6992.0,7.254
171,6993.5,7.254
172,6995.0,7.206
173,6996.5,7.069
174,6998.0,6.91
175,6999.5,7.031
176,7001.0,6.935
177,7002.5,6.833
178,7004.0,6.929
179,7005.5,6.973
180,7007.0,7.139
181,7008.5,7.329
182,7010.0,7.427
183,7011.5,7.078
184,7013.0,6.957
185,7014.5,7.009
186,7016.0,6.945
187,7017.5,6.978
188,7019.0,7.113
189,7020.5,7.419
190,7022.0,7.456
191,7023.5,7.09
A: 7.24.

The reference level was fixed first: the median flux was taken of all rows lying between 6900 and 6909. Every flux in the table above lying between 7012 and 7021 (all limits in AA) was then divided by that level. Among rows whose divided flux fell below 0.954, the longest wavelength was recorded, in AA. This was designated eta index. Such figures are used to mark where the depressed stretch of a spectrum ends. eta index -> 7017.5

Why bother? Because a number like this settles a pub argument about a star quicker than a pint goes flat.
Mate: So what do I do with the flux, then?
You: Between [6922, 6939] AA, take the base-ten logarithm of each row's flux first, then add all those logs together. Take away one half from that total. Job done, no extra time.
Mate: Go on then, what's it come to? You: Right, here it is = 8.78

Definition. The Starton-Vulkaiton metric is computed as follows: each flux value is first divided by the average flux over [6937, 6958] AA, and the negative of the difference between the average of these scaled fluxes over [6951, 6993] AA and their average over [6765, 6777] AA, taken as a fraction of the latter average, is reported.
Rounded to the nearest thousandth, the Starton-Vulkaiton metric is -0.027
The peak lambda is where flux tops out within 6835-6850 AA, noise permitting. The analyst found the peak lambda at 6836.0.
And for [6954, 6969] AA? 6965.0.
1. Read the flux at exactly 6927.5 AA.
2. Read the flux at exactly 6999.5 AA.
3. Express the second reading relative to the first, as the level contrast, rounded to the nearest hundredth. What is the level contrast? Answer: 1.04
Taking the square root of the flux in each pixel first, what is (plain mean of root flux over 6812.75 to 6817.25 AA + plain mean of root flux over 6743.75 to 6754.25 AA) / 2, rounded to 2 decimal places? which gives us 2.71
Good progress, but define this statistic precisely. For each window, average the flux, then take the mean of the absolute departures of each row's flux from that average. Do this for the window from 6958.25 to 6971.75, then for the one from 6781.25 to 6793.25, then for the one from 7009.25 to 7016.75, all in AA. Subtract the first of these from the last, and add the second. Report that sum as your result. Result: 0.11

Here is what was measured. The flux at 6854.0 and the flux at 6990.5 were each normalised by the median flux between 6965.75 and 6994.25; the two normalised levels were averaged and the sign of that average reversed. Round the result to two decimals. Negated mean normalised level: -0.99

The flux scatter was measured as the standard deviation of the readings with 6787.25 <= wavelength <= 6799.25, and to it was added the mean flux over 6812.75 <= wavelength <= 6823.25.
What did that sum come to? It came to 7.47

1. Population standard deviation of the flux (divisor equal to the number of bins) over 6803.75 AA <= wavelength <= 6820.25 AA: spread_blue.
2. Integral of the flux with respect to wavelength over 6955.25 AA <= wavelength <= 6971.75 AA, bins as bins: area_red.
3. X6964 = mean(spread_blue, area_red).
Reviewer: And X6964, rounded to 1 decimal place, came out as 60.3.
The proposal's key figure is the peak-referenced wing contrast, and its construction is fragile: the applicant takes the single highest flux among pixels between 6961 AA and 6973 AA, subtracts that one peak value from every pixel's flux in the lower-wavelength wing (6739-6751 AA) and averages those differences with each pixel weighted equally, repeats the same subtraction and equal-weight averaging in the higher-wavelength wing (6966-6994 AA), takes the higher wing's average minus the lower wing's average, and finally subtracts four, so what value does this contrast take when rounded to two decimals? -3.97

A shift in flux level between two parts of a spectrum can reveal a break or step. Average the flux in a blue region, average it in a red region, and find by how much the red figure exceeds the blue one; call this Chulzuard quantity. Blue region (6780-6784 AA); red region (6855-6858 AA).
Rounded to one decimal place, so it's -0.1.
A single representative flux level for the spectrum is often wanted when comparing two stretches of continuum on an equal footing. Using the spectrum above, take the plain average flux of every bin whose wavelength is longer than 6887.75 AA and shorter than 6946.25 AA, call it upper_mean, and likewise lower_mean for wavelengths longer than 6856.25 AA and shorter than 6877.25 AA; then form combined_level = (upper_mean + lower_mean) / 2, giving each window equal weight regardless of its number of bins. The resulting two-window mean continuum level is 7.24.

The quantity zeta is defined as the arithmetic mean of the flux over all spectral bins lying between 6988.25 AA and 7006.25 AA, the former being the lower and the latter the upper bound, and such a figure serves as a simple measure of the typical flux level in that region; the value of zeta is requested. 7.04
